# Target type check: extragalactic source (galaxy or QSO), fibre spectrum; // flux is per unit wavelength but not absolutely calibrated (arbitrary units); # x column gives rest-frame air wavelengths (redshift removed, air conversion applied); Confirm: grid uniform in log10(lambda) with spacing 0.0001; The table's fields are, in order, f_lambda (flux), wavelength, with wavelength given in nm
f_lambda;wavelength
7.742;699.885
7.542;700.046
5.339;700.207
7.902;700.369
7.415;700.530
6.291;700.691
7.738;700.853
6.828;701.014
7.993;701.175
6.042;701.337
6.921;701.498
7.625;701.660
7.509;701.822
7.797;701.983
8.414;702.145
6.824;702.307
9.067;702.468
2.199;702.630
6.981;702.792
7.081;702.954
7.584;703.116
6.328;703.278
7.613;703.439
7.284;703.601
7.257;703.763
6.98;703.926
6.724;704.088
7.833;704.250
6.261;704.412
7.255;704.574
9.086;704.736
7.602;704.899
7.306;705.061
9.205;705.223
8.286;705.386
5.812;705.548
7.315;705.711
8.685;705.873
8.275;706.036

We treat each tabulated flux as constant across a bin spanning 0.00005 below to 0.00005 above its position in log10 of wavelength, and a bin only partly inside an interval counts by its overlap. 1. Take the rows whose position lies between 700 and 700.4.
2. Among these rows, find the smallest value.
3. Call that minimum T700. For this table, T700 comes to 5.339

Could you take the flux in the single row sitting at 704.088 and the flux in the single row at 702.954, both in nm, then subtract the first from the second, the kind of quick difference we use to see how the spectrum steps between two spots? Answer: 0.4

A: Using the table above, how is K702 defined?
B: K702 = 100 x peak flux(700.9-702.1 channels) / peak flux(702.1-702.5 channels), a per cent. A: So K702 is 88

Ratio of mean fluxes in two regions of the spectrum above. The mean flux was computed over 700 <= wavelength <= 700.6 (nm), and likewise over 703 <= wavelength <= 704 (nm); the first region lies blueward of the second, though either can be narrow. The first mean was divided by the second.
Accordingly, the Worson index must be 0.98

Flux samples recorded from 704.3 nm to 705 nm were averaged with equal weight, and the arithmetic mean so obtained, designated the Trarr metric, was 7.6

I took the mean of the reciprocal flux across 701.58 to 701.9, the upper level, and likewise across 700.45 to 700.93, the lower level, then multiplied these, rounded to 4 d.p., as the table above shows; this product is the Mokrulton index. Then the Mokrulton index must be 0.0186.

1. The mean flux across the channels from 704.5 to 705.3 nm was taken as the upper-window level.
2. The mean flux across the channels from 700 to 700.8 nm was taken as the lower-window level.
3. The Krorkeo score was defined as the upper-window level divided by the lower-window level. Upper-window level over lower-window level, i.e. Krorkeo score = 1.17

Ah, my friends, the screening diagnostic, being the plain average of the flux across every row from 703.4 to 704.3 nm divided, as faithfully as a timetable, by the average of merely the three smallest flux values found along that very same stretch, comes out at 1.04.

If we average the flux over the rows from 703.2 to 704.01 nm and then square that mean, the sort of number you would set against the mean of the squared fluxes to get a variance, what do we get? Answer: 50.3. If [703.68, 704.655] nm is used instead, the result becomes 49.7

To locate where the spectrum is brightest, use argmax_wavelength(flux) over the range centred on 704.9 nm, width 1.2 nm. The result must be 705.223 nm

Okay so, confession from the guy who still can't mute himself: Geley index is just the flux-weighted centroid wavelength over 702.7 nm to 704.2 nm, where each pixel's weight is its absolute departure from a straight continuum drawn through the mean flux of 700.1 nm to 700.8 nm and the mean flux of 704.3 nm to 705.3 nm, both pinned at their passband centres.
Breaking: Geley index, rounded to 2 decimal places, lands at 703.54 nm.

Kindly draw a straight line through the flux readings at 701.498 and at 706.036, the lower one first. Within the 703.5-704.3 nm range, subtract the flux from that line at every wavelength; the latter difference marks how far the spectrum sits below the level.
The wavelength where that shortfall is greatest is 704.088 nm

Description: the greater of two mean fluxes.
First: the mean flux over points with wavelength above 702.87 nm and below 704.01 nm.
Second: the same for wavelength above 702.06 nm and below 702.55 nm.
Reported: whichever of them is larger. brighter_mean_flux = 8.1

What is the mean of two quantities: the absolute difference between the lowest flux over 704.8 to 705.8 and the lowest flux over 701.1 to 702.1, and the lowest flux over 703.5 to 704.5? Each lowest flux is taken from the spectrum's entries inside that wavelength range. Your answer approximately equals 3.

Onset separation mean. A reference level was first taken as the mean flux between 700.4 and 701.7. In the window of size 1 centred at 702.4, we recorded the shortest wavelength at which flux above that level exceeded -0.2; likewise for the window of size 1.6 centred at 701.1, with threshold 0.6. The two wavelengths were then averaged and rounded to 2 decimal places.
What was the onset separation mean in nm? 701.18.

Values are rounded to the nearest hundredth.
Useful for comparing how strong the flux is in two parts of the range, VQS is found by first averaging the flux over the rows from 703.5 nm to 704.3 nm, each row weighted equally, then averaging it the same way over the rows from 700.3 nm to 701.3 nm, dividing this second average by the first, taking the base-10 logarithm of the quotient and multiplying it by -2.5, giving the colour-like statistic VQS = -0.02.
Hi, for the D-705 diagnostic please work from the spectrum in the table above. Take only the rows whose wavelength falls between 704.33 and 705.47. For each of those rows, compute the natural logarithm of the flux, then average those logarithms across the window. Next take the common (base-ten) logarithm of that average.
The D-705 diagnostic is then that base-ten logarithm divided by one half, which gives 0.625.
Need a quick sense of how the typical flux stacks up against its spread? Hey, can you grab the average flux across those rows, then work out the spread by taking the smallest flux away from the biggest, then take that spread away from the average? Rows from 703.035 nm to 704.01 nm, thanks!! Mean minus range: 5.9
